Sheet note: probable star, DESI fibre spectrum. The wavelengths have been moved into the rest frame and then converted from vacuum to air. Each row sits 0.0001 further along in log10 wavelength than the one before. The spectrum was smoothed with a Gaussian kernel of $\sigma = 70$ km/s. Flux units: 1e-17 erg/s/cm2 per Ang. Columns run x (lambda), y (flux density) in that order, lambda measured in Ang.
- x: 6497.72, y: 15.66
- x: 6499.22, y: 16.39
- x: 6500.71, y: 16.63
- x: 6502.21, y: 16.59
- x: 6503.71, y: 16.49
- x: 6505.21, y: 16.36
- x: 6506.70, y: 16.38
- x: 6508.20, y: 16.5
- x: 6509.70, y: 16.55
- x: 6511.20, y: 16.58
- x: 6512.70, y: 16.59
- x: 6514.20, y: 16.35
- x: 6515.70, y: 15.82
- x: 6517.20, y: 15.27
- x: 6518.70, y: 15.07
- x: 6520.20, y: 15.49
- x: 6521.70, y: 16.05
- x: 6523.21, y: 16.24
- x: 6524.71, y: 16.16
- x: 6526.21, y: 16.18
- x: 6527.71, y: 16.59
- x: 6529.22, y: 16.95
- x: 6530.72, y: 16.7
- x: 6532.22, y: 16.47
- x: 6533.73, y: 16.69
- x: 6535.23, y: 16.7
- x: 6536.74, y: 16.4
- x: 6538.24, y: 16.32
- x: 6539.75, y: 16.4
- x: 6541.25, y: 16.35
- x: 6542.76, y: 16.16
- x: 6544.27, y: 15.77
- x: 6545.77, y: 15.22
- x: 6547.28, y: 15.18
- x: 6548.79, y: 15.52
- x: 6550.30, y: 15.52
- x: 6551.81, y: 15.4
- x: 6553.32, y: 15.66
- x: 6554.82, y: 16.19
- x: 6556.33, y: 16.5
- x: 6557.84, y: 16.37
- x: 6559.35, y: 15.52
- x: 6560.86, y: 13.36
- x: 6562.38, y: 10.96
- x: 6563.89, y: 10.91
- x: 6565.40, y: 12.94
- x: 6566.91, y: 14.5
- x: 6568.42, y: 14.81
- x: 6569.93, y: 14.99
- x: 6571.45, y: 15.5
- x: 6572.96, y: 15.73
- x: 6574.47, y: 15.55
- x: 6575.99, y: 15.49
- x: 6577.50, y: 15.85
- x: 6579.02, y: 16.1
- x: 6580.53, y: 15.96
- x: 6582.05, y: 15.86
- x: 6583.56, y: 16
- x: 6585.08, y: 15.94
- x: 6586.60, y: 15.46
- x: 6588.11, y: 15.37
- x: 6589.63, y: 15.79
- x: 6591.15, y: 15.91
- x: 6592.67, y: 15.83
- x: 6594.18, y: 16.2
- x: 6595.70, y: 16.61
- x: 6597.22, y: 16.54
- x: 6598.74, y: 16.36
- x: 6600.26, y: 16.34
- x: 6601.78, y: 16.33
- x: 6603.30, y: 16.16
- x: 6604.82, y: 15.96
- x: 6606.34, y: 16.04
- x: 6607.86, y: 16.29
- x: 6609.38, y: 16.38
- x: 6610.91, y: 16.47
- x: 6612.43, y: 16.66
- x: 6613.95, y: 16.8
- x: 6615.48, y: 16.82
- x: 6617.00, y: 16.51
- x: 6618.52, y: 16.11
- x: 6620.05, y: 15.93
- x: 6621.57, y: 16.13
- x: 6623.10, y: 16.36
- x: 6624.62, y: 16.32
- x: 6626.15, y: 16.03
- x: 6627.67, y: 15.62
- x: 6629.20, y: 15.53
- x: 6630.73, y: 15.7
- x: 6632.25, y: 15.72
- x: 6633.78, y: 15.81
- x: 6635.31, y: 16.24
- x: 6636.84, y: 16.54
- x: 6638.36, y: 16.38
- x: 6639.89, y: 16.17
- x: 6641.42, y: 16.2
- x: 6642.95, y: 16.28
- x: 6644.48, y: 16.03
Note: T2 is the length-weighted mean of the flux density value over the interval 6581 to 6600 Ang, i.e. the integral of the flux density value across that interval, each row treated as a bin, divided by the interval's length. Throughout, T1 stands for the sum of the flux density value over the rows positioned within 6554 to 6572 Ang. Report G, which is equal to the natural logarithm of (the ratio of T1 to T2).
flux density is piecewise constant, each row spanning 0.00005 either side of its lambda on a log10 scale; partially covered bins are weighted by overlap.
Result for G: 2.38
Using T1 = 173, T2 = 16.0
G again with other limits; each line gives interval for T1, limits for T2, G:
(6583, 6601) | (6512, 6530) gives 2.48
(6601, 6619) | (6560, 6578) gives 2.63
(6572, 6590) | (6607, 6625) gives 2.45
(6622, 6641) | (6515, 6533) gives 2.48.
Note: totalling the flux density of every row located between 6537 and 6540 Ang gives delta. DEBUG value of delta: 32.7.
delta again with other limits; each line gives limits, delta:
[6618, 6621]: 32.0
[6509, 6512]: 33.1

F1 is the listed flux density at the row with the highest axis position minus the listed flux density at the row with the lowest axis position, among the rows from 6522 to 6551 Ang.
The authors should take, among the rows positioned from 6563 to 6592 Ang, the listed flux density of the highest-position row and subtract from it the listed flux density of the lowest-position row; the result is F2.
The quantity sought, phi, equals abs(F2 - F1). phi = 5.7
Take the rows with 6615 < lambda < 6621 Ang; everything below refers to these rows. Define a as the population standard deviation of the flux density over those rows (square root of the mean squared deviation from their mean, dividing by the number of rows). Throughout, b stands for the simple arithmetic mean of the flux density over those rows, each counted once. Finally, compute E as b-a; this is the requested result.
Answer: 16.0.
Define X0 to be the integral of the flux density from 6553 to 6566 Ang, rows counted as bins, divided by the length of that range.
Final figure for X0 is 14.2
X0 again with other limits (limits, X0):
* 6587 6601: 16.1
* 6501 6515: 16.5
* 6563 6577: 14.5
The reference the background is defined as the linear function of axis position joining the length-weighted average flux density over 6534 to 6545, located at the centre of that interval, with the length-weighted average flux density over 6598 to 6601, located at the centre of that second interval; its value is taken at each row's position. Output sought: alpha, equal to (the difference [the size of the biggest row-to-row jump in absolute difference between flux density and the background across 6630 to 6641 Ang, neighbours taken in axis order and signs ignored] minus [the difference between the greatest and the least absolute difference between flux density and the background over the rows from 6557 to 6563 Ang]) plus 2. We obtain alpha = -2.9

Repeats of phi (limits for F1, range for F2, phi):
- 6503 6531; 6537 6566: 3.6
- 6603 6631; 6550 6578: 0.8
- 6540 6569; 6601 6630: 0.7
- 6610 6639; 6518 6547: 0.2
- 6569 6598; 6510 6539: 1.8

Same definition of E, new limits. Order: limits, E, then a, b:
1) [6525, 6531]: 16.3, 0.28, 16.6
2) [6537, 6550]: 15.4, 0.48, 15.9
